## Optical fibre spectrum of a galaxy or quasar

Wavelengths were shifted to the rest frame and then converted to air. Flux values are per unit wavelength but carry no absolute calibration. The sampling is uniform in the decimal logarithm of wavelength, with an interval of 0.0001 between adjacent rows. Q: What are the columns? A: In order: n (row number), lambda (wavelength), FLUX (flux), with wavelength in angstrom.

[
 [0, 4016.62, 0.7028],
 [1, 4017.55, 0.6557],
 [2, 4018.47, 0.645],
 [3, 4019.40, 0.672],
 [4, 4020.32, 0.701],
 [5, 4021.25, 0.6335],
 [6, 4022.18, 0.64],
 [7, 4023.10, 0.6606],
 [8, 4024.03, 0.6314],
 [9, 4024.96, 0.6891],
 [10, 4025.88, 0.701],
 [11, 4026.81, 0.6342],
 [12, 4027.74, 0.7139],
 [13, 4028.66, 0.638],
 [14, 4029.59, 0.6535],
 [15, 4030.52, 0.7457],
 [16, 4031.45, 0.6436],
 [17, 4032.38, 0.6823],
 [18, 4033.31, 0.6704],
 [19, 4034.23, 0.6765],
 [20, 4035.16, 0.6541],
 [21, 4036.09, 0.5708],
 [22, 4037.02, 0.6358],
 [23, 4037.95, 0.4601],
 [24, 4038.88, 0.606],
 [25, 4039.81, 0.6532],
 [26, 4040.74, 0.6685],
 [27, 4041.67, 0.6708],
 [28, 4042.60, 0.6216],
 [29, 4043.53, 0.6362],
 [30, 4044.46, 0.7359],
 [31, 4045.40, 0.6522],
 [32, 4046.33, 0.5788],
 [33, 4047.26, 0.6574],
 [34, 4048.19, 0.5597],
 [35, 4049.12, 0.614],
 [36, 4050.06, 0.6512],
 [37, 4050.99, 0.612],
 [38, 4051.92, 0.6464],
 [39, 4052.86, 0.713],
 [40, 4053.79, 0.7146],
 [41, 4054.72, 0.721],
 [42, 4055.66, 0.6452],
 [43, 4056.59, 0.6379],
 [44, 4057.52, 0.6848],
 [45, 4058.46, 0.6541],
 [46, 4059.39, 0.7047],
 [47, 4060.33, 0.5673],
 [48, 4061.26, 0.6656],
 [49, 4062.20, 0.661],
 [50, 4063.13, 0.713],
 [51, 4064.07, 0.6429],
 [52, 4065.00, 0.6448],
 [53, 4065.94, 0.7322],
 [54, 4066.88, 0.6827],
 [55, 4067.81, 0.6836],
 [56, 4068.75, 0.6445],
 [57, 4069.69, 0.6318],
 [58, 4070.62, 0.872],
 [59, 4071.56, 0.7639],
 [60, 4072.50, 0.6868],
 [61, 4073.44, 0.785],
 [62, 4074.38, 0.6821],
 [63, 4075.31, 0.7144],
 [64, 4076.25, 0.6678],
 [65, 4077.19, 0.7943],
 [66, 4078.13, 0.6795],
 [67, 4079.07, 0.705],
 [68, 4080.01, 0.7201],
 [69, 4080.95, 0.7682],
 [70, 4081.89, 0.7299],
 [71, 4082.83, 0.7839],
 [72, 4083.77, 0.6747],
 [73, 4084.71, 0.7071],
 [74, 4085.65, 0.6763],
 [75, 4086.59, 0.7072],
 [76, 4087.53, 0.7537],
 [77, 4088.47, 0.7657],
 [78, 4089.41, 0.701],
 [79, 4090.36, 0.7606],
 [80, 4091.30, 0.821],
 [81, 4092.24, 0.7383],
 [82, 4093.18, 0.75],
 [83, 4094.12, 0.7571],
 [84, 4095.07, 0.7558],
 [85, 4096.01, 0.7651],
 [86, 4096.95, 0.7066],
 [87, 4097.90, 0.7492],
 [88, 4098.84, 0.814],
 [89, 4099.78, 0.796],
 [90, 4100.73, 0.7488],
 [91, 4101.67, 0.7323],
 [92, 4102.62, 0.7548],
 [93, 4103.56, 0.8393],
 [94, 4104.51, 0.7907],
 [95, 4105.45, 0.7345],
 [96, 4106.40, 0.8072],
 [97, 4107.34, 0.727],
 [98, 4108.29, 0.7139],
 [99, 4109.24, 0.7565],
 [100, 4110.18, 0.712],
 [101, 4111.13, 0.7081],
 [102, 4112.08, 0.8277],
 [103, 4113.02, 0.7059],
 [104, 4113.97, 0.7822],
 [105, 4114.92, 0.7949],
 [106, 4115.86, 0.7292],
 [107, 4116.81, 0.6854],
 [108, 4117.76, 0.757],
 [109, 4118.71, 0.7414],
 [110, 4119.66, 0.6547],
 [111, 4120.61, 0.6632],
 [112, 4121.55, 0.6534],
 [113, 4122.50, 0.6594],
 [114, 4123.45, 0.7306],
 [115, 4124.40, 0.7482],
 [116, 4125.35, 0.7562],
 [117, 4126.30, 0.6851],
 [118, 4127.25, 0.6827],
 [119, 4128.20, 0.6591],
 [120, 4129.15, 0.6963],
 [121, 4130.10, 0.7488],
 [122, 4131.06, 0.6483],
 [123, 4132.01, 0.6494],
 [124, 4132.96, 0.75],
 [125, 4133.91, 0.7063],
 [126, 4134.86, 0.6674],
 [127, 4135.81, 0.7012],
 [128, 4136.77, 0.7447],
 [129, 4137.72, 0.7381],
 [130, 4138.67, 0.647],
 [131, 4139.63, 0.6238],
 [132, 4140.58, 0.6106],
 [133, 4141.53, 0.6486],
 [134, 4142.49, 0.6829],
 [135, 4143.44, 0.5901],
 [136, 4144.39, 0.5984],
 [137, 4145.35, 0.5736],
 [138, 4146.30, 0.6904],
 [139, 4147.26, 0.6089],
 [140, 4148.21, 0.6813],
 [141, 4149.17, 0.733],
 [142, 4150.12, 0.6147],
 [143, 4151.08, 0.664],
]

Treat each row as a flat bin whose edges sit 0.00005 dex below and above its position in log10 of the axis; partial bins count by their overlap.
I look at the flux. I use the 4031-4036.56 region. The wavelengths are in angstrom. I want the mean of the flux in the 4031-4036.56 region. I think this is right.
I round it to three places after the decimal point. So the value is 0.650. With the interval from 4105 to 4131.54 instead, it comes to 0.720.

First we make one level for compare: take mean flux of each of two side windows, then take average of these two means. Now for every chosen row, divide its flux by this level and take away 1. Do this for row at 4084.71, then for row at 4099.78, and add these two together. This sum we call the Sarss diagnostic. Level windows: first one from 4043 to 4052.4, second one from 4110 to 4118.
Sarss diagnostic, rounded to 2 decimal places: 0.18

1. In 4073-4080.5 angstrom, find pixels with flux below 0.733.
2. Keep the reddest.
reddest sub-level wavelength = 4080.01 angstrom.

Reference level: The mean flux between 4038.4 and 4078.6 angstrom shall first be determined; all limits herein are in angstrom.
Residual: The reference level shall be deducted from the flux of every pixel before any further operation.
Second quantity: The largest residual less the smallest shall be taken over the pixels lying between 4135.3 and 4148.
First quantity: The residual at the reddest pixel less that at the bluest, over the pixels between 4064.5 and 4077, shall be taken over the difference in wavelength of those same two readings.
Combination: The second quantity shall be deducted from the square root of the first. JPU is -0.13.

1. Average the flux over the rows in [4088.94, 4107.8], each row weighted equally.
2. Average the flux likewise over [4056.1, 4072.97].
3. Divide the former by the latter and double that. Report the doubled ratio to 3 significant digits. 2.24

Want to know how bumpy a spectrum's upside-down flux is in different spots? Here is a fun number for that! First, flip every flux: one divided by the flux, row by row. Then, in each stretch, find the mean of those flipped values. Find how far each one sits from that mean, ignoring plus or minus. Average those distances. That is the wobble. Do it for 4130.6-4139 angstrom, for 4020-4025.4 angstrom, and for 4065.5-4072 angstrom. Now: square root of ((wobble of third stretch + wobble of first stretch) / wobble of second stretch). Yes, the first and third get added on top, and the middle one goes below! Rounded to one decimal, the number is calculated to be 1.9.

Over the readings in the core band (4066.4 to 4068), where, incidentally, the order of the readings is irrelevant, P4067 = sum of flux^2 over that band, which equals 0.93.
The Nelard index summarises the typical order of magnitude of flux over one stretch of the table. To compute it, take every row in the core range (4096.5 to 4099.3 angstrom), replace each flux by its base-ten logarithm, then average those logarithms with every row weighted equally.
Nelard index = -0.12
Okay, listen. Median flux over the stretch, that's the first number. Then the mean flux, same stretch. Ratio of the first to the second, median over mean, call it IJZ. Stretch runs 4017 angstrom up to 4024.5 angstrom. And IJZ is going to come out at 0.99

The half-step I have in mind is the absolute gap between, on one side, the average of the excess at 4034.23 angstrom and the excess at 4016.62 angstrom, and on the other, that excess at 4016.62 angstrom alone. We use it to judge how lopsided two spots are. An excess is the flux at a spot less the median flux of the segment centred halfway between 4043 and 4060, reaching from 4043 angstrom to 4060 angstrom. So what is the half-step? 0.013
